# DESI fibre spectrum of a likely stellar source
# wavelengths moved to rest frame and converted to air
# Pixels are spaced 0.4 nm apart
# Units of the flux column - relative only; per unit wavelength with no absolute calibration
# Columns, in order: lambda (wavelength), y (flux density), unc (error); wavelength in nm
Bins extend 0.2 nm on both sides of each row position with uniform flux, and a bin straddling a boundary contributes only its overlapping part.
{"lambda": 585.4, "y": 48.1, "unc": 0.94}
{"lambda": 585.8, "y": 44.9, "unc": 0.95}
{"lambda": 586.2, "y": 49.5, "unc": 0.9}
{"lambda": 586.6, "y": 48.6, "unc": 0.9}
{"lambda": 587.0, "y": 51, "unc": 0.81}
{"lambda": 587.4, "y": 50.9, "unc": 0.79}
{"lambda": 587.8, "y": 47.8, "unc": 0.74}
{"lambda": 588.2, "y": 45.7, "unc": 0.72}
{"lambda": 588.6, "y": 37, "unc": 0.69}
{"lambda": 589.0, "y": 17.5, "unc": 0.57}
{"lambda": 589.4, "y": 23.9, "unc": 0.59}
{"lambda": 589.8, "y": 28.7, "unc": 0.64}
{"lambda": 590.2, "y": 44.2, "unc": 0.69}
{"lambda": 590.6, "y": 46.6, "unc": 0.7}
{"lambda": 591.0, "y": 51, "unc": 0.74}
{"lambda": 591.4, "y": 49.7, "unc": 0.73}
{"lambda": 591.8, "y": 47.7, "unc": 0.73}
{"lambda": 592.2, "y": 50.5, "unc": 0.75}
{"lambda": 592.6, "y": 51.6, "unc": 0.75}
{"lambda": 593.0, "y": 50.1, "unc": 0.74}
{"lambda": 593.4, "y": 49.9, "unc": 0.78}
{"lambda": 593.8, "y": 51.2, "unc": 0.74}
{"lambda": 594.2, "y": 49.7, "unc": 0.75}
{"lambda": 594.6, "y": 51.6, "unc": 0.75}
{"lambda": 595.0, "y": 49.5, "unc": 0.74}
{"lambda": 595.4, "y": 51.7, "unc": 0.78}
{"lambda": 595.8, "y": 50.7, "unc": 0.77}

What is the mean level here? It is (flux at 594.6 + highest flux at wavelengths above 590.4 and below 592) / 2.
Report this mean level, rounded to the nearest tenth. 51.3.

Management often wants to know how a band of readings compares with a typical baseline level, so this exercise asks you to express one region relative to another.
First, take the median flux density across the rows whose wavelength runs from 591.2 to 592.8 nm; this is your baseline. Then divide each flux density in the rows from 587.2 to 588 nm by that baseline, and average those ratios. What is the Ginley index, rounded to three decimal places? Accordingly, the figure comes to 0.985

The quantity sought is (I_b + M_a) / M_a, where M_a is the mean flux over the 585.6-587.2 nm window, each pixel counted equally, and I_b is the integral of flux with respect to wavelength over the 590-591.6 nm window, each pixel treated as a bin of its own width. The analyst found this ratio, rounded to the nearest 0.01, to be 2.58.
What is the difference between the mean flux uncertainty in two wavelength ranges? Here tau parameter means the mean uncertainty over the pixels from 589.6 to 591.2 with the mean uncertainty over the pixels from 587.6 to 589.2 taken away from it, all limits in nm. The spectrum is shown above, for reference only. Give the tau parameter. 0.01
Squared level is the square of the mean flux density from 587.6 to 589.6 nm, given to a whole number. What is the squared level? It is 1182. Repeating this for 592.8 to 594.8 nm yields 2550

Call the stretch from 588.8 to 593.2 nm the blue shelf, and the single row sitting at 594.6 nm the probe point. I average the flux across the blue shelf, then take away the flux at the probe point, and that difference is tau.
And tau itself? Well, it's -9.6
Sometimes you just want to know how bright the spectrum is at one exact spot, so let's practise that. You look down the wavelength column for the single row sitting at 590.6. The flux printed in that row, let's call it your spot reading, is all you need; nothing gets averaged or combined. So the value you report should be 46.6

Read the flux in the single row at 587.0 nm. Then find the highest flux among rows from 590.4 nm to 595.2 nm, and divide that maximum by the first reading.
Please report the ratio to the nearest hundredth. 1.01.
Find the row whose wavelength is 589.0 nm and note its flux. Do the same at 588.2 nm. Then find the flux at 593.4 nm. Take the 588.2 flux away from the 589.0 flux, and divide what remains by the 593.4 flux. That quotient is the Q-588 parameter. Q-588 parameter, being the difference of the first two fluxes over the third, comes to -0.57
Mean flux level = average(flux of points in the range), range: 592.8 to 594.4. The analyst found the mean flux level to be 50.2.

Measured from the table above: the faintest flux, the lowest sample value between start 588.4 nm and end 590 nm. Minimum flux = 17.5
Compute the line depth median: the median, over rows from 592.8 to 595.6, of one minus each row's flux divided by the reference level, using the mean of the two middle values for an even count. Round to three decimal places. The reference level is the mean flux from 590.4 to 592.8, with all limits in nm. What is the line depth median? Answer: -0.012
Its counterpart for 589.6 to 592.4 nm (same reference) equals 0.037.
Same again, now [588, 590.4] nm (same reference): 0.337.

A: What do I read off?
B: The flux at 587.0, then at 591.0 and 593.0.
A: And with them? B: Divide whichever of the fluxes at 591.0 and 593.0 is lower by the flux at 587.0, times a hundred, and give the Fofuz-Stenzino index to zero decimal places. 98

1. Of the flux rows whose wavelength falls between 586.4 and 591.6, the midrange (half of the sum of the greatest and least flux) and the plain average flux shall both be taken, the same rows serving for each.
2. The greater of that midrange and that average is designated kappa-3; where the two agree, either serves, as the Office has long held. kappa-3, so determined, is 41.7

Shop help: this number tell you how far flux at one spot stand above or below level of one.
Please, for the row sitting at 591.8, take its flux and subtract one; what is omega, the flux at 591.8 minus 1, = 47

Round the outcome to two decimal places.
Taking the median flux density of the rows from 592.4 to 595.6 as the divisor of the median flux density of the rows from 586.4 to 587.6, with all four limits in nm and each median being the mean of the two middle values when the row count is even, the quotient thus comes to 1.00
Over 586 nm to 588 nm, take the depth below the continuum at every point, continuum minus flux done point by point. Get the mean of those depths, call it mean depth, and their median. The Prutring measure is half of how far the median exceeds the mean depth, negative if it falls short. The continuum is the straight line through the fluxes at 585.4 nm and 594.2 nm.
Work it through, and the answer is 0.0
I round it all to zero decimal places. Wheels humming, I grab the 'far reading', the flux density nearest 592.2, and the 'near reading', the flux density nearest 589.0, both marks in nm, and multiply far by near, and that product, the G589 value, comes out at 884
